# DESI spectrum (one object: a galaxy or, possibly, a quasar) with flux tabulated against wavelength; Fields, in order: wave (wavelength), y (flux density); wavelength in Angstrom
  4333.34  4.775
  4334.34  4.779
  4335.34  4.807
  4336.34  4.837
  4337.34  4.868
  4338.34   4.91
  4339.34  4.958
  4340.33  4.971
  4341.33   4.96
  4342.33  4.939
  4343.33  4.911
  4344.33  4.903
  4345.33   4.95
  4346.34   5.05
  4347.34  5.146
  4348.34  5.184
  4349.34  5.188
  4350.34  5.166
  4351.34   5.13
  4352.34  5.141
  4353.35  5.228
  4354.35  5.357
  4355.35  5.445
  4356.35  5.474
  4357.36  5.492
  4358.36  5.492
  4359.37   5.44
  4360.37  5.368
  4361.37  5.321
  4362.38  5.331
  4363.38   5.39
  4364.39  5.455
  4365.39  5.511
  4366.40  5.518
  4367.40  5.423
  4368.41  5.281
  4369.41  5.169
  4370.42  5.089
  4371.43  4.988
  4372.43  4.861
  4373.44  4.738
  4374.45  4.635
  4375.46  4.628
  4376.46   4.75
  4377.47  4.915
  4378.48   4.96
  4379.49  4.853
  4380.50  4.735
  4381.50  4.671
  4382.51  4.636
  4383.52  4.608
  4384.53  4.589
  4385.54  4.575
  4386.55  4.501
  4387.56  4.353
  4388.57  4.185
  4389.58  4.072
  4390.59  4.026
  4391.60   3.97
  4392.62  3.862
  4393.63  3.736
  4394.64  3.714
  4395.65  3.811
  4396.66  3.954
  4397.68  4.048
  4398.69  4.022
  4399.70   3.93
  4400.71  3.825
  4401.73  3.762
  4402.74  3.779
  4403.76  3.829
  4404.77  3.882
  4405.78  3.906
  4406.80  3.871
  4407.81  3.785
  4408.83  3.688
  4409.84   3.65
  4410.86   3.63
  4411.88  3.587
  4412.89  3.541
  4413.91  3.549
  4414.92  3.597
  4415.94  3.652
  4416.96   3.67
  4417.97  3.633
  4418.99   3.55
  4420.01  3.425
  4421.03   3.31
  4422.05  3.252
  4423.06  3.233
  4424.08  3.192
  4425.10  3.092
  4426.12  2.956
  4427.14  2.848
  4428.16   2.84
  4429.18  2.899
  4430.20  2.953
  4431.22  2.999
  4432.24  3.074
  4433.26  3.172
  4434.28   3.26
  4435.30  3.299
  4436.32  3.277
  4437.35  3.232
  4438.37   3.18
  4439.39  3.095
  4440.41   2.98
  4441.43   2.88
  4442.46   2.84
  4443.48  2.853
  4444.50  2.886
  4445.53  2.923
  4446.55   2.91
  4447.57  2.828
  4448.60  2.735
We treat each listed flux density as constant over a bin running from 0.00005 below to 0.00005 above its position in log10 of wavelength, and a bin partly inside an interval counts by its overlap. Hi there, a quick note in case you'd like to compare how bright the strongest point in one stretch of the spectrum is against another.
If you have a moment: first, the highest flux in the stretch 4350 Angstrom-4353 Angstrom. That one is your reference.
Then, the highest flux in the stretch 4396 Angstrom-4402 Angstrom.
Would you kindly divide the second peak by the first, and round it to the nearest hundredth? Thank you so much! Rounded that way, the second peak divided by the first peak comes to 0.78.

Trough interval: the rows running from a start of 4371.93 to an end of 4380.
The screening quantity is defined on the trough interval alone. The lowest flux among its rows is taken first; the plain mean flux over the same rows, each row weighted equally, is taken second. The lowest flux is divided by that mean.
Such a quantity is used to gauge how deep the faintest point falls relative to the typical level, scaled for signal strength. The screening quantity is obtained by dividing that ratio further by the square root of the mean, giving 0.44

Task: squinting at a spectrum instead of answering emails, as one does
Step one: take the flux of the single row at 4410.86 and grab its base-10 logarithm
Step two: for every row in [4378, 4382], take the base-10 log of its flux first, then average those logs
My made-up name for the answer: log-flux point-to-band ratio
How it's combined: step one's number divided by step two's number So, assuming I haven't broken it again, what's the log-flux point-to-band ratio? 0.82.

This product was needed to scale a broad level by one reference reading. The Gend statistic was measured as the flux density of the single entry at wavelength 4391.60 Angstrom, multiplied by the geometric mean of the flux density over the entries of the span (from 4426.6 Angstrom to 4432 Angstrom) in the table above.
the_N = 12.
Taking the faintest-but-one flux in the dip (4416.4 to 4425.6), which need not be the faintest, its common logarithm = 0.50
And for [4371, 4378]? 0.67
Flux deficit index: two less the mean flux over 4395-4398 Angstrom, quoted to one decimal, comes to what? -1.9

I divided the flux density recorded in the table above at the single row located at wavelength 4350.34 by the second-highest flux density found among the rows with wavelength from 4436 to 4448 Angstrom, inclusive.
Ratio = 1.60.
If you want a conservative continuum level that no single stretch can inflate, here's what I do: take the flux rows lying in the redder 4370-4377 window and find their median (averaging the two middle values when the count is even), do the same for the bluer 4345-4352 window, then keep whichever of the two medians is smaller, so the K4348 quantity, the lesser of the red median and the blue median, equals 4.75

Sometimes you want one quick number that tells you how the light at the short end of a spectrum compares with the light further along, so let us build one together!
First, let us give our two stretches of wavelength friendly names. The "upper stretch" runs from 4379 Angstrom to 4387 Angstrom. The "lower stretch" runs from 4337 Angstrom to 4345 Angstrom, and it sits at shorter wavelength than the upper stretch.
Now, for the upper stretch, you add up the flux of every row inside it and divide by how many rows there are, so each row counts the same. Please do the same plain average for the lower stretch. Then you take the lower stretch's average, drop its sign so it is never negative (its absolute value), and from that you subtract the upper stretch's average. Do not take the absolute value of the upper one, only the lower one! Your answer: 0.28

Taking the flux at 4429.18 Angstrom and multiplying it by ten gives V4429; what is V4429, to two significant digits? 29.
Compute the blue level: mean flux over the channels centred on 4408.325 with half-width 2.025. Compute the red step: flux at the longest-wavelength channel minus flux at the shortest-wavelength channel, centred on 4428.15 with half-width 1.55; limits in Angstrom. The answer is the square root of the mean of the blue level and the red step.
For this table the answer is 1.38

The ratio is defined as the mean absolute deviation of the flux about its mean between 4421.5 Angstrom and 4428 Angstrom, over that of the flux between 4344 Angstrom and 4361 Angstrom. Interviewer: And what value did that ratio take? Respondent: 0.82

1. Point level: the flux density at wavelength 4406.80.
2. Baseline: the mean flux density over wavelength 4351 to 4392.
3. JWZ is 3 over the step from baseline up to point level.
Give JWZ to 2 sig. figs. -2.8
